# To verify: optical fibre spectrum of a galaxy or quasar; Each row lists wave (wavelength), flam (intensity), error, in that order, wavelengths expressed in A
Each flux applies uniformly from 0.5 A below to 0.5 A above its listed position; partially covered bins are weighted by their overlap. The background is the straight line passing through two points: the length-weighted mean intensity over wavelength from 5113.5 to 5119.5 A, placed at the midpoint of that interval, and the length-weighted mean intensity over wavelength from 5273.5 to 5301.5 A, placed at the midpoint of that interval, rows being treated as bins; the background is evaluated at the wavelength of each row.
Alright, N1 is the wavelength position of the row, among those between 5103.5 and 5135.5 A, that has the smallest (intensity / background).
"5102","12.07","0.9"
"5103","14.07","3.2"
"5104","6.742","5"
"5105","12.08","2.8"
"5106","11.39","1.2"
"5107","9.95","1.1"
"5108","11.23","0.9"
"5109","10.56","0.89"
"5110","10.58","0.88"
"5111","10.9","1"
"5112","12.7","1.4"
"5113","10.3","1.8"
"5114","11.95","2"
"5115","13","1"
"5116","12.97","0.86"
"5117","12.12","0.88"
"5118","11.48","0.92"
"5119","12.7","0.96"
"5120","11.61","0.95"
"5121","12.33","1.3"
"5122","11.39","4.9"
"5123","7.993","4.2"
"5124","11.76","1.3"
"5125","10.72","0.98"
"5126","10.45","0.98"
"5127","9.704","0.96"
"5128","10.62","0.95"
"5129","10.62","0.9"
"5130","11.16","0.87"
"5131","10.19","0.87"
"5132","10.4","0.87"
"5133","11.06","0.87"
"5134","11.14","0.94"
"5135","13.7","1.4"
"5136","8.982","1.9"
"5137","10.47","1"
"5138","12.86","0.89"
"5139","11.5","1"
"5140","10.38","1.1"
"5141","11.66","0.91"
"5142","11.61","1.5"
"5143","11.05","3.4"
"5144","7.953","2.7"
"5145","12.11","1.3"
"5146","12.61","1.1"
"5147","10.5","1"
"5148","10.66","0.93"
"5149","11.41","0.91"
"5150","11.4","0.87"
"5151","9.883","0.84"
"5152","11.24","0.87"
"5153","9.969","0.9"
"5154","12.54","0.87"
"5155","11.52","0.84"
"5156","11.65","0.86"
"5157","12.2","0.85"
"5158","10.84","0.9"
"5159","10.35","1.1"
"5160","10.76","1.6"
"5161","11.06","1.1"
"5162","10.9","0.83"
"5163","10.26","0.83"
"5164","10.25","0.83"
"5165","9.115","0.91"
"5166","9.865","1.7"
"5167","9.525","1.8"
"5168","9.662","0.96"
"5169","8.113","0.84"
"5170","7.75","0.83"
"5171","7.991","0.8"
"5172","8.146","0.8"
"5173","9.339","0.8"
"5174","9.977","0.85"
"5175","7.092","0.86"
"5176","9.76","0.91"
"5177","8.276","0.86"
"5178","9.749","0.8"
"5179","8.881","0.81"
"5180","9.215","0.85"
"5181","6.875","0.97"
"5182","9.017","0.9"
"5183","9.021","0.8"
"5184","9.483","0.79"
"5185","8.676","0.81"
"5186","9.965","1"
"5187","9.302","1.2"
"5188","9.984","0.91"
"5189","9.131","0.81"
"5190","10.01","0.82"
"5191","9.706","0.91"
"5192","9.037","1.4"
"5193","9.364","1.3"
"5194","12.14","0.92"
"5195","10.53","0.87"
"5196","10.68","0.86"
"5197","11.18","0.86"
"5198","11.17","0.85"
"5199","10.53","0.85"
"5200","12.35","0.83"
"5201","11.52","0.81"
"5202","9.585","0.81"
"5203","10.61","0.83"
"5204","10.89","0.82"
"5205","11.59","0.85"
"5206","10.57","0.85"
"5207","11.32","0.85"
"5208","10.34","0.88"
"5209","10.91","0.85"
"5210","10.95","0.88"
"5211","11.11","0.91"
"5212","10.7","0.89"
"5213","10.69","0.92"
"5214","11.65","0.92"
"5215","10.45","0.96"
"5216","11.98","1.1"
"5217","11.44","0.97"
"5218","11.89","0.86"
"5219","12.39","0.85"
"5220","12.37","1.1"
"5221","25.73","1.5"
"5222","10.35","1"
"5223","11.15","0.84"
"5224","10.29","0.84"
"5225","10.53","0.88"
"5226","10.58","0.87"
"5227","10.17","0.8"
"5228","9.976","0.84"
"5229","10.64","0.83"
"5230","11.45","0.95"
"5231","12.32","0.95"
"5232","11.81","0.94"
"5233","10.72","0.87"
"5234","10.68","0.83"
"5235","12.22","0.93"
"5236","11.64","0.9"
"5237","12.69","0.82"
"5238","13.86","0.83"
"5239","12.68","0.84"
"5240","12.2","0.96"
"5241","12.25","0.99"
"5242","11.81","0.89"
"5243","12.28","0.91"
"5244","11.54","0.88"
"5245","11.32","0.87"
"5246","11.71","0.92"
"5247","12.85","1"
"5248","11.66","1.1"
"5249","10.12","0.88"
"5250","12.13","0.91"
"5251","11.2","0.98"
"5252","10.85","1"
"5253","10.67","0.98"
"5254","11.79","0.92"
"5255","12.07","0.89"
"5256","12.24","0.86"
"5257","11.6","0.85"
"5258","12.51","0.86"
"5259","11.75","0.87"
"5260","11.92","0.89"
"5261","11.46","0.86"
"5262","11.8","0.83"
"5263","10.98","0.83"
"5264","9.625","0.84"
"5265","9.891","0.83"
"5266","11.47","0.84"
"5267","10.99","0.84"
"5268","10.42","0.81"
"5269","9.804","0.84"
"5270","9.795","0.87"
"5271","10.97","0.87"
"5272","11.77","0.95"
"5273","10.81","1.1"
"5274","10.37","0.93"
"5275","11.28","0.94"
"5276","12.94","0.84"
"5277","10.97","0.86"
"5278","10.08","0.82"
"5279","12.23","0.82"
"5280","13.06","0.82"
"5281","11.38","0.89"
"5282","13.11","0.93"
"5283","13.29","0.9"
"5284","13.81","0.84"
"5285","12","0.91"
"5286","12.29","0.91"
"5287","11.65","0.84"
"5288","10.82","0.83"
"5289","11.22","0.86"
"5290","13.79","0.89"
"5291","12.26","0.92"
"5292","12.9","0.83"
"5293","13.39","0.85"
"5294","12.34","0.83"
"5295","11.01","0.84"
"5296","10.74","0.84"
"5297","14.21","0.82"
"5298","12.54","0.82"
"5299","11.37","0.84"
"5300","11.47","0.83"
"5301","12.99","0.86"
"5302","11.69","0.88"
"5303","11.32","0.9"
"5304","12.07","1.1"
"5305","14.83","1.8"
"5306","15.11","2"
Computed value 5104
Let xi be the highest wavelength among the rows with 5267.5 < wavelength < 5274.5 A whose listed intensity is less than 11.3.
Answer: 5274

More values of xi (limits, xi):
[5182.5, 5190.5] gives 5190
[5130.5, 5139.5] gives 5137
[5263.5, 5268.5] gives 5268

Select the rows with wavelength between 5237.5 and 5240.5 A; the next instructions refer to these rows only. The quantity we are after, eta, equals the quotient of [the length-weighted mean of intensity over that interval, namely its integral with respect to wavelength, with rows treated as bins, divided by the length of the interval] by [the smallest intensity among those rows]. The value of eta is 1.06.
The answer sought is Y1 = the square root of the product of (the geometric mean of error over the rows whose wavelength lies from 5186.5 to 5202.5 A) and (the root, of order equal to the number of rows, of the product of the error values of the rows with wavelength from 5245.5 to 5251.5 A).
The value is 0.94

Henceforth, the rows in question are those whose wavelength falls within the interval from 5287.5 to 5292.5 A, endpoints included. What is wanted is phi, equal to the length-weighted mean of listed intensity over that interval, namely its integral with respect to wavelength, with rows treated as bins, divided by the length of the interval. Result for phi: 12.2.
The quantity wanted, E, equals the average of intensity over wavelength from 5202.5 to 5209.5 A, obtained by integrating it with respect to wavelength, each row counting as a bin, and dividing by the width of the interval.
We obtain 10.9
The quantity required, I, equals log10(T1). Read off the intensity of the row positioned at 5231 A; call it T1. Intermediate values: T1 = 12.32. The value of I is 1.09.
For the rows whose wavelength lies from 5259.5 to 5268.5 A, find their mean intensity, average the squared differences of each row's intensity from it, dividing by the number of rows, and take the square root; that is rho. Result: 0.77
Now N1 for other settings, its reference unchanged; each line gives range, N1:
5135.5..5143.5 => 5136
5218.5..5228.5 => 5228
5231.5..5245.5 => 5234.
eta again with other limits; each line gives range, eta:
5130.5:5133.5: 1.04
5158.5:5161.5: 1.04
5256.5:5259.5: 1.03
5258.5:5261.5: 1.02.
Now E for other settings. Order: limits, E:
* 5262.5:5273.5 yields 10.6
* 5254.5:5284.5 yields 11.5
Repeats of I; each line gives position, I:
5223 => 1.05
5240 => 1.09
